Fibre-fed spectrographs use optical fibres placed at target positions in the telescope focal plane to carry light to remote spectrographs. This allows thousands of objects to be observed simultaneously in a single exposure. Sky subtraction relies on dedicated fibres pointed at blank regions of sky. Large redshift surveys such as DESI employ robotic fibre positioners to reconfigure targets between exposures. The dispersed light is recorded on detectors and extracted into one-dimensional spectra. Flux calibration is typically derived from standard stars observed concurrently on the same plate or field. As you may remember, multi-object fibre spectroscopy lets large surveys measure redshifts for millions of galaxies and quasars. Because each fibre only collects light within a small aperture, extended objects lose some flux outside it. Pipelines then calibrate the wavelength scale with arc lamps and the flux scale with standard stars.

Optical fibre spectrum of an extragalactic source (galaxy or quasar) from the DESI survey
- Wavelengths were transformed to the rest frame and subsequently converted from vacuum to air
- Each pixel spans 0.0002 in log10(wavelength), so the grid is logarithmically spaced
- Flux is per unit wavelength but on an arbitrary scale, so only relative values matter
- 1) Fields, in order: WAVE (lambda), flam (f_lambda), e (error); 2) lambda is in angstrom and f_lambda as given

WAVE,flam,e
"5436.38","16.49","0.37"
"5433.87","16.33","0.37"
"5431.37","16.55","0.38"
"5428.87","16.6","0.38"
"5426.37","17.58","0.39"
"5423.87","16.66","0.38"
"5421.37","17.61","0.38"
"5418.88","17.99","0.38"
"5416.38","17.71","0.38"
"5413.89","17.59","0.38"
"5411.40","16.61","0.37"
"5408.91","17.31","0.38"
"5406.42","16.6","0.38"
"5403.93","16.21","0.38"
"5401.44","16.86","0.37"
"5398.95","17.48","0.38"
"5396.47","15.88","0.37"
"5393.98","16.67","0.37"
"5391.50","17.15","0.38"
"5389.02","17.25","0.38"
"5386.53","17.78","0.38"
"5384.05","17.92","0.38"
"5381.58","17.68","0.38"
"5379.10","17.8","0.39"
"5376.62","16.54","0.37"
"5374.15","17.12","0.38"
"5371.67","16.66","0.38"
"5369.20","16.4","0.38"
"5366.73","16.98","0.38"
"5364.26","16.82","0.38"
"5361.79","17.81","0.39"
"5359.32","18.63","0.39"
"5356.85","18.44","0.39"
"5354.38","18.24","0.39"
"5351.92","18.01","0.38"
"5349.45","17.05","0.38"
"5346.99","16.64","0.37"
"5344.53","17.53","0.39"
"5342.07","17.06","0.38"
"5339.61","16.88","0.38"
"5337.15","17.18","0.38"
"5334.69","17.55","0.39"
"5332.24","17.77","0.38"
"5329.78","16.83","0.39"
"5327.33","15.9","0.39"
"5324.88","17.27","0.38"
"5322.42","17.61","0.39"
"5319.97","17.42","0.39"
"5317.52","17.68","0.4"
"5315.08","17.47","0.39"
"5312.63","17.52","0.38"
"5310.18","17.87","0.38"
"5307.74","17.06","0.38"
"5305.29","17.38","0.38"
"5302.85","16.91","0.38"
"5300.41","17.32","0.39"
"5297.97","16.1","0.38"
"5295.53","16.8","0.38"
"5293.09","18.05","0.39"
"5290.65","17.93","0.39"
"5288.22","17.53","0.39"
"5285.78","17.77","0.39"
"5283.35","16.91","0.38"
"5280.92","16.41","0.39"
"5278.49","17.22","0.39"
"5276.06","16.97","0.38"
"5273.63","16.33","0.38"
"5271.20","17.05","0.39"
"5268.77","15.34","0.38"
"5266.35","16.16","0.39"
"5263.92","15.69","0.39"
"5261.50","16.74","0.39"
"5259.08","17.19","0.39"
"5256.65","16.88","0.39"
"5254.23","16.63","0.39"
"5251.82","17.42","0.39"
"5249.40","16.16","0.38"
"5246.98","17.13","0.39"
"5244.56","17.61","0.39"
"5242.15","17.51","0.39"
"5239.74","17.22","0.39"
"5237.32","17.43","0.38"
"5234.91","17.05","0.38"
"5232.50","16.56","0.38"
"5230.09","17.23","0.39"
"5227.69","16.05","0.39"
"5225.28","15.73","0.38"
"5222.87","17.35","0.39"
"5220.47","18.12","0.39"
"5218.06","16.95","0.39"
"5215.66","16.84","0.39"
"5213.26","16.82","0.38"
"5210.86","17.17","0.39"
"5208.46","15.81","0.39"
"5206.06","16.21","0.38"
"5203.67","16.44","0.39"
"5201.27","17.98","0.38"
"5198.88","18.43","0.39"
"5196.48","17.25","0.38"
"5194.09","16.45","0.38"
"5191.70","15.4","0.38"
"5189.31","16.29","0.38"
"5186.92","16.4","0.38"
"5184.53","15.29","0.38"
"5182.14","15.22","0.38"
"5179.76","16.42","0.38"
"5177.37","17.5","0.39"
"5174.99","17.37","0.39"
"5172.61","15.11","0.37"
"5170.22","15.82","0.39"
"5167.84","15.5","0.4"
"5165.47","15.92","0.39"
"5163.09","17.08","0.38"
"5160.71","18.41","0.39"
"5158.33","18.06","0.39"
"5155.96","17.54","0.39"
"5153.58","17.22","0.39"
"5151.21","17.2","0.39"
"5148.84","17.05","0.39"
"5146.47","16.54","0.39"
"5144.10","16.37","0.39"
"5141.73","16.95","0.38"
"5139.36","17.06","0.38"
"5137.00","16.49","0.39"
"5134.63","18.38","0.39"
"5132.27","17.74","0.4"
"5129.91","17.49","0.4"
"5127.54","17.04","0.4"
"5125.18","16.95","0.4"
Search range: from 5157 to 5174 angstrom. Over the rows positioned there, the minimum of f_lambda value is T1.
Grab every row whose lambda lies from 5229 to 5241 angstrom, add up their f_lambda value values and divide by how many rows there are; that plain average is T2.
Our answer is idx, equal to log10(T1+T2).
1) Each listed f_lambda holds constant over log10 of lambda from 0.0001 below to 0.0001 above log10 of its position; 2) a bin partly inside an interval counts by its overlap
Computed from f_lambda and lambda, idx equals 1.51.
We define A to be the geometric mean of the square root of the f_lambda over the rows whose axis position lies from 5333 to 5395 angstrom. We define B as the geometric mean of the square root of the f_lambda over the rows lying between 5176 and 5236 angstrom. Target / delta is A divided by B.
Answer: 1.02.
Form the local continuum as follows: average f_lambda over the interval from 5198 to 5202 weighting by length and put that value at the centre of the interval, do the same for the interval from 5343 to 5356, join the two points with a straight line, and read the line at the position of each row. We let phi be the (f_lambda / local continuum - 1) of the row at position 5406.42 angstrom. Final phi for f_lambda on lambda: -0.04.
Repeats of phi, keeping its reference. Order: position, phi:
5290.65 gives 0.01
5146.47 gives -0.11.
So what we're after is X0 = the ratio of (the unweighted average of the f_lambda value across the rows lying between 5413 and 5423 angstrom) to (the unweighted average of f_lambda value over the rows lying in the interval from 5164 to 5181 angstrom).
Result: 1.09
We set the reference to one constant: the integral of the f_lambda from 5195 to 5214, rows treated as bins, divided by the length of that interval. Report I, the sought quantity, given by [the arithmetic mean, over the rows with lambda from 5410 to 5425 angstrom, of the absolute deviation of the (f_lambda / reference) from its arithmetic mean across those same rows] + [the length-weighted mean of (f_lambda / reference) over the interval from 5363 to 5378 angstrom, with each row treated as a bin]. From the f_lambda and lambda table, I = 1.01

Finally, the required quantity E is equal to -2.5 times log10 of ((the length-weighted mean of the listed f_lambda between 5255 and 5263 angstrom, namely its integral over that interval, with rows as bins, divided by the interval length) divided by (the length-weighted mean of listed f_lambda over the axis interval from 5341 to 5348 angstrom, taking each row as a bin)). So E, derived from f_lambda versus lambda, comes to 0.01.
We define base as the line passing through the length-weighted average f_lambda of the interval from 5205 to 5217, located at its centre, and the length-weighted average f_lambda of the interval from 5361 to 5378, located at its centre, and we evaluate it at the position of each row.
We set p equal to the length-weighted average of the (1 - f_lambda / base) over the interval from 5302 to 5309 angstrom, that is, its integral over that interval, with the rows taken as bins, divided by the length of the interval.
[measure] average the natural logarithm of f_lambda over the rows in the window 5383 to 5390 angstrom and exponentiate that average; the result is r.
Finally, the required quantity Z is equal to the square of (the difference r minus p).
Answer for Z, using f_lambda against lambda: 312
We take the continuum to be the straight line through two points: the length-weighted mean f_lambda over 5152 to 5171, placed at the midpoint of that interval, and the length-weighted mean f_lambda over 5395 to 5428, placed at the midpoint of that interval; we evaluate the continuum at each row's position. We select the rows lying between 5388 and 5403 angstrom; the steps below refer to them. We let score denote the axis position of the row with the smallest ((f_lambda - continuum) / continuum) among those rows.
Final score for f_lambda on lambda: 5396.47 angstrom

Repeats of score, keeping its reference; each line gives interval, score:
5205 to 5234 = 5225.28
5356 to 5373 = 5369.20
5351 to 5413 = 5396.47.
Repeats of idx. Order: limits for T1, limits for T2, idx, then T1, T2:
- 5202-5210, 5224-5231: 1.51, 15.81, 16.3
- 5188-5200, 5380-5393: 1.52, 15.4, 17.6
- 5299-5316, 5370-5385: 1.53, 16.91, 17.3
